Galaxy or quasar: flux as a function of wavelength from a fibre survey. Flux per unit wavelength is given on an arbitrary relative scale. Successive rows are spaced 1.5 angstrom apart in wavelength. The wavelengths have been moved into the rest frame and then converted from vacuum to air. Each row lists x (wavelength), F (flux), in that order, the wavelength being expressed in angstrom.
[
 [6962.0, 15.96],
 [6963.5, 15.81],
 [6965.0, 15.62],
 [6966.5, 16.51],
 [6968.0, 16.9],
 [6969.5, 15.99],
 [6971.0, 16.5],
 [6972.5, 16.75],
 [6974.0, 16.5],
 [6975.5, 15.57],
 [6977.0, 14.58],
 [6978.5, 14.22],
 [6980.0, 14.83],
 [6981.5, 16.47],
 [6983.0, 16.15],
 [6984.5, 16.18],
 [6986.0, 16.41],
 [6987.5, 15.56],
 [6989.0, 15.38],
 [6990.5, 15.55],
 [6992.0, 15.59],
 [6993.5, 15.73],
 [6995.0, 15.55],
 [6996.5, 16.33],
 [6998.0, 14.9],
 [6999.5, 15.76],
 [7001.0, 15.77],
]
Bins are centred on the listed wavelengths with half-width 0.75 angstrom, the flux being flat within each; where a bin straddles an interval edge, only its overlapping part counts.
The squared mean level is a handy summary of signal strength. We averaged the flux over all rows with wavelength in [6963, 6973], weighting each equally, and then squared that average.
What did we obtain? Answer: 266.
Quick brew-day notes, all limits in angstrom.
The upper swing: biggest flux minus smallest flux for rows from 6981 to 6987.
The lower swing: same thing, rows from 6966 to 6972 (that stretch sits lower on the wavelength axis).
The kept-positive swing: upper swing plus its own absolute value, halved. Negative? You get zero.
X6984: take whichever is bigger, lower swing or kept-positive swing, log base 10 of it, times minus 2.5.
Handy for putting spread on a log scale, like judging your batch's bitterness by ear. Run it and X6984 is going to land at 0.10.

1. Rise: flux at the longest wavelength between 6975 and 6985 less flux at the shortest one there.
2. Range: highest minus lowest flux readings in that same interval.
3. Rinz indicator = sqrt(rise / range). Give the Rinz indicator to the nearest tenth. 0.5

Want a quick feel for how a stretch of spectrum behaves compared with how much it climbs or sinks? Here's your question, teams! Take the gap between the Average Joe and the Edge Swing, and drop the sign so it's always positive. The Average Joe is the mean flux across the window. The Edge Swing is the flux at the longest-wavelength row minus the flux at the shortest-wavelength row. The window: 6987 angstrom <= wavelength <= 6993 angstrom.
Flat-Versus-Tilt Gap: 15.5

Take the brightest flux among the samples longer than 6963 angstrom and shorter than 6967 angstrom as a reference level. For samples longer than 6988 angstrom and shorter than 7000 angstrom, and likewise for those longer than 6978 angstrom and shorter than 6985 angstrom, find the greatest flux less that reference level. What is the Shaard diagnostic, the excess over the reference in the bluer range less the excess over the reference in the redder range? 0.1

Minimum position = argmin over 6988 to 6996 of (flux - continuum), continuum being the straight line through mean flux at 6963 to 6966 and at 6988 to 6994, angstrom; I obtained 6989.0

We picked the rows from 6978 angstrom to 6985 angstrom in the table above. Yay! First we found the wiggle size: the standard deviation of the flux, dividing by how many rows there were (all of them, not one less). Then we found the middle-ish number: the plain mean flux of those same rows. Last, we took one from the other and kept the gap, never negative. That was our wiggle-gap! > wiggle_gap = 14.7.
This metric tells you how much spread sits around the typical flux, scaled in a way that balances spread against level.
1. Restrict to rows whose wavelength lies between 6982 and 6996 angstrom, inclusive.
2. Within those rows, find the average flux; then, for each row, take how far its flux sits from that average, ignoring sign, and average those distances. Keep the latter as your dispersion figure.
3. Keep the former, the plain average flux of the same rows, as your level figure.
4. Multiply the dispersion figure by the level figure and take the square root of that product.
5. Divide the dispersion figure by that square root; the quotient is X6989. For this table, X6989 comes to 0.139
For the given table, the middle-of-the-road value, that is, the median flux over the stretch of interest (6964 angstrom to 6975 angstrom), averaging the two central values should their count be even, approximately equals 16.5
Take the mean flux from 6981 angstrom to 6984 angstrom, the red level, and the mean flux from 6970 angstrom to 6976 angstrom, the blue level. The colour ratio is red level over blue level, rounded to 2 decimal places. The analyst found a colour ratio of 1.00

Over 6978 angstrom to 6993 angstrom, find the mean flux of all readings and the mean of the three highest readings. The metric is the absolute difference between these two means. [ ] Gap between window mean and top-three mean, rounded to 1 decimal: 0.7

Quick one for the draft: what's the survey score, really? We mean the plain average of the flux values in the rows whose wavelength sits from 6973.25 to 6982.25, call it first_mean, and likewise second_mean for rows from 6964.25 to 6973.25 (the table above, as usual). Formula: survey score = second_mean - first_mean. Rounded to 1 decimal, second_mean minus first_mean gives 1.0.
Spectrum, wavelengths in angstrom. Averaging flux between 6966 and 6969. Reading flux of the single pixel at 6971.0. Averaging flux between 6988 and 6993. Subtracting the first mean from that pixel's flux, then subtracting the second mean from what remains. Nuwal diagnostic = -15.7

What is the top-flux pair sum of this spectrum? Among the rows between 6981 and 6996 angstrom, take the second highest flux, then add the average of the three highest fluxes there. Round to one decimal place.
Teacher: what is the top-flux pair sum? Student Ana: 32.8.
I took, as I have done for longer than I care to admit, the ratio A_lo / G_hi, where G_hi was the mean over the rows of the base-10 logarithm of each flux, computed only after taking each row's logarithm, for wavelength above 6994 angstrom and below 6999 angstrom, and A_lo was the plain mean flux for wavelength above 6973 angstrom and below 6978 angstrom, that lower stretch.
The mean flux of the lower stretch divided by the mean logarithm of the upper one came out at 13.0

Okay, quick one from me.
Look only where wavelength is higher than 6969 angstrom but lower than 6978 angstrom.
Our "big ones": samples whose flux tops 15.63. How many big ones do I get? 4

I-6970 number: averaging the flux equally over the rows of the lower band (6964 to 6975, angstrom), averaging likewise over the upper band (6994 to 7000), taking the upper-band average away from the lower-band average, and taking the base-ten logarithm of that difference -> -0.1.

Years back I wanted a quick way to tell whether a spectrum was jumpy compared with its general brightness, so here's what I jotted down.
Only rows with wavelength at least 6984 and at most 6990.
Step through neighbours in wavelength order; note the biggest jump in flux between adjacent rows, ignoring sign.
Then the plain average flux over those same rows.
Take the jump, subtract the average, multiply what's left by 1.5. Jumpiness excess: -22.5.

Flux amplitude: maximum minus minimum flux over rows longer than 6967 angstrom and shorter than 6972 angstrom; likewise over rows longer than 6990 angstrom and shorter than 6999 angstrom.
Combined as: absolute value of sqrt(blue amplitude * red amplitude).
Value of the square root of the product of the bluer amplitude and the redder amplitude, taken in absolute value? 1.1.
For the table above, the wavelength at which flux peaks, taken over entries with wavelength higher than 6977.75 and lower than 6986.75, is 6981.5 angstrom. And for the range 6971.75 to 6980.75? 6972.5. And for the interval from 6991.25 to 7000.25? 6996.5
